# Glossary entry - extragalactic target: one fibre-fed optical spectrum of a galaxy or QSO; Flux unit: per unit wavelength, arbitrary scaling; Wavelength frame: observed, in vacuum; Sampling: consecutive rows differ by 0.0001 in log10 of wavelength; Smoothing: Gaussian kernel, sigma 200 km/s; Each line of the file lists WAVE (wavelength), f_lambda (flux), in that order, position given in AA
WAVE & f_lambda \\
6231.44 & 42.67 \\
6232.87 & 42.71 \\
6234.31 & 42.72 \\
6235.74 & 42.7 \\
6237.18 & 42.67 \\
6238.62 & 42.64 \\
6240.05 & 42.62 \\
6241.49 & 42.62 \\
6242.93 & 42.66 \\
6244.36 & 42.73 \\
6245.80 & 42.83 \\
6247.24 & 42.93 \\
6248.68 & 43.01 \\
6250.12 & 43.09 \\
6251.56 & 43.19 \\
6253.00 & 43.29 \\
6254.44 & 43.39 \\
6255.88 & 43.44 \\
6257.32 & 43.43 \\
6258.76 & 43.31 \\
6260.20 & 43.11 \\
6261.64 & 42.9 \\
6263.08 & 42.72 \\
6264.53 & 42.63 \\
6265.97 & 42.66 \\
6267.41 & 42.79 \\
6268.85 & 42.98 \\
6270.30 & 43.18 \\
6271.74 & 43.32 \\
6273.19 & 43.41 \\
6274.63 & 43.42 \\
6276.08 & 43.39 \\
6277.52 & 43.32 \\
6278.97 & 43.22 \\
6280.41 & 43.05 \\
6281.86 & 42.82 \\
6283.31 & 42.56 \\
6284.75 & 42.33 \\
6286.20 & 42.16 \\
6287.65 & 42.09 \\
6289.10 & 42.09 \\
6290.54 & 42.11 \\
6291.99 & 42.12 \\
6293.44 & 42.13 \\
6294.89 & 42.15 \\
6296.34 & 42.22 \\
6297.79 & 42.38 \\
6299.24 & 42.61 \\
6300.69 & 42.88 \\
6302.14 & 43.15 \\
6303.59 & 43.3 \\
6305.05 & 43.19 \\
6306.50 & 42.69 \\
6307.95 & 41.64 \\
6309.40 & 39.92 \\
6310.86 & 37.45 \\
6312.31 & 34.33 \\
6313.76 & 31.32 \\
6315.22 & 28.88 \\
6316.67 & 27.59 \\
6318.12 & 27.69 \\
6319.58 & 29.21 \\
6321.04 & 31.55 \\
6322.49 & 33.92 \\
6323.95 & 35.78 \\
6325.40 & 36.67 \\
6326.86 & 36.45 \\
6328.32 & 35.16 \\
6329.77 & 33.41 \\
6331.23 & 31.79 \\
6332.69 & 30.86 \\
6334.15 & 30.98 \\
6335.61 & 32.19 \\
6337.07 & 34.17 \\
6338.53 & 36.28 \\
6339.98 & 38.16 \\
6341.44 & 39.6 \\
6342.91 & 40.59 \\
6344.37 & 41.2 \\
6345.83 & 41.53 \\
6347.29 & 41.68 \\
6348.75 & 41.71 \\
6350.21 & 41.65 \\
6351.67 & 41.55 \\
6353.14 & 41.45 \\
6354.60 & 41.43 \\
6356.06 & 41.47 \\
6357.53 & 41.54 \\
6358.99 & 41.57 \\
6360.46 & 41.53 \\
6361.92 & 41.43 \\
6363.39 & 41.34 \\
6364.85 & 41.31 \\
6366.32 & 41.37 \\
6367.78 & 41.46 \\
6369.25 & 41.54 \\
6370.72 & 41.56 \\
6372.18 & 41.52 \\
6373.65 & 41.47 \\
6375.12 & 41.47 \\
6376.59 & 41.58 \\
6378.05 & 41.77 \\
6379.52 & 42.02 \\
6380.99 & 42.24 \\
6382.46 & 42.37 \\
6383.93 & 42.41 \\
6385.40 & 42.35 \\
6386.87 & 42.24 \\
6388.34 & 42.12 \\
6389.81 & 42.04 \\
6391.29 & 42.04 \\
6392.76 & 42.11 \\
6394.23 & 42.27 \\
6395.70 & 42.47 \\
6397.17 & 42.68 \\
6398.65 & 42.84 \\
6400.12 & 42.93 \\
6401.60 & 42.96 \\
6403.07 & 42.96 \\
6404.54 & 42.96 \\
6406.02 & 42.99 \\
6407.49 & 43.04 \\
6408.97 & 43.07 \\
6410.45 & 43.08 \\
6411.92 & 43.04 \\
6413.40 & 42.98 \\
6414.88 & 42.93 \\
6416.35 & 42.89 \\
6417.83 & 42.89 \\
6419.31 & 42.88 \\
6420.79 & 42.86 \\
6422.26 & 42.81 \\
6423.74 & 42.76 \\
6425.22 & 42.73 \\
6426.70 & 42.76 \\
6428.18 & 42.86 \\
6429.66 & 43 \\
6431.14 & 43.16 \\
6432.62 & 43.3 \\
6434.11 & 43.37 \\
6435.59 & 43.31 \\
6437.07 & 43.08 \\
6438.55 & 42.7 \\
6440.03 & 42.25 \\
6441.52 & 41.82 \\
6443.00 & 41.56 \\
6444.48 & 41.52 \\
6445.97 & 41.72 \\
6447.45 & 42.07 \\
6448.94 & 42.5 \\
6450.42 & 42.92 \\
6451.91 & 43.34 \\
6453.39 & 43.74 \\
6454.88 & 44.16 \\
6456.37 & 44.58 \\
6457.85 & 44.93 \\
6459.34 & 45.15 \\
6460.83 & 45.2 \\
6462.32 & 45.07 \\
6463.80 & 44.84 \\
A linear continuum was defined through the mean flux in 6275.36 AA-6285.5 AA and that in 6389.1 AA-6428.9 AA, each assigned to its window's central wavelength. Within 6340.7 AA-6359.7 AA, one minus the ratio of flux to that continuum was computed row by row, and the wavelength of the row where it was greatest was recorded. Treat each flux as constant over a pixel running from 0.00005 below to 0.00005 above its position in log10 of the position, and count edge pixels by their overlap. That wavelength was 6341.44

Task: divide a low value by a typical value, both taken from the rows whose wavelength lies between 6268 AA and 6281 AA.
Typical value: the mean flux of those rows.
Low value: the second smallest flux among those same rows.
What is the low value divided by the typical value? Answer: 0.995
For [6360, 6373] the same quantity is 0.997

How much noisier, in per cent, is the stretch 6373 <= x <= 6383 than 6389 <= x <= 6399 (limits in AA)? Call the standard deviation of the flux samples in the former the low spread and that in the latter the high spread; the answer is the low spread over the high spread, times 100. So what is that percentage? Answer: 115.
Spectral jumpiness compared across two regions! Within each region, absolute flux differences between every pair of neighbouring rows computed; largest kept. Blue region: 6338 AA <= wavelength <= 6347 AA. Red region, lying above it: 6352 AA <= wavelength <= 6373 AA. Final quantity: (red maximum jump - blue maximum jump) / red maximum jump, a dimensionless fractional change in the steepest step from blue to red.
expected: -17.8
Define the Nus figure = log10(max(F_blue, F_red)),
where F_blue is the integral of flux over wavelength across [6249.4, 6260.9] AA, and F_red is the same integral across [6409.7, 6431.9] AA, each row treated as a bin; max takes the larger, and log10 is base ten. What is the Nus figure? 2.98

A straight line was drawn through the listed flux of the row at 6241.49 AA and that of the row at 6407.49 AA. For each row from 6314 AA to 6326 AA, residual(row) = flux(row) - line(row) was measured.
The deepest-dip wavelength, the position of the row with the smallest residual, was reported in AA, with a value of 6316.67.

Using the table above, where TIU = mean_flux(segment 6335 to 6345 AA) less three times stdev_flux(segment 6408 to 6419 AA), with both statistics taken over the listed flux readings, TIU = 37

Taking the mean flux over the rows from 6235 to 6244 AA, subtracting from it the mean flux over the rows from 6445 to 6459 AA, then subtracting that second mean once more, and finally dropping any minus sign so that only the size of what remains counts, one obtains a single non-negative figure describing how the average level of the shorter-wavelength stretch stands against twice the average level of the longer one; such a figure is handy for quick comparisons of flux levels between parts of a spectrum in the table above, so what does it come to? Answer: 44.0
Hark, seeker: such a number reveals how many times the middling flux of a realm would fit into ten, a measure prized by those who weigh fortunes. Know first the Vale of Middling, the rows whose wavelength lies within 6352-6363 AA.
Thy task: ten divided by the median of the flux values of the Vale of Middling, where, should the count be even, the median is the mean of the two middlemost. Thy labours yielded 0.241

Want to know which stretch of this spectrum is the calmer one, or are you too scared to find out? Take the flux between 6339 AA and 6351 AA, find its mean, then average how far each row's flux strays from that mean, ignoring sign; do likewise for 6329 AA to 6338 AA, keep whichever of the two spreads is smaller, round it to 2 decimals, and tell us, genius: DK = 0.99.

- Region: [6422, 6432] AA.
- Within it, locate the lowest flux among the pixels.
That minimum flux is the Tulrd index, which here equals 42.73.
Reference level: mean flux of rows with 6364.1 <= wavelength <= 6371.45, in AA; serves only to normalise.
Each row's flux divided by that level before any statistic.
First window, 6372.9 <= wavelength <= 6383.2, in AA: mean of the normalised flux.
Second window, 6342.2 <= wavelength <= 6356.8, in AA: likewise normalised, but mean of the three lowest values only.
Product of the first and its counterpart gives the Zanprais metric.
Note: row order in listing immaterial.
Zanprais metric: 1.00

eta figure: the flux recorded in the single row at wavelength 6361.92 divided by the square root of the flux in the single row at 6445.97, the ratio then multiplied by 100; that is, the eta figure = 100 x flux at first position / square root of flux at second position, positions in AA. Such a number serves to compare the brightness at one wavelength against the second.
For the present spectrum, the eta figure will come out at 641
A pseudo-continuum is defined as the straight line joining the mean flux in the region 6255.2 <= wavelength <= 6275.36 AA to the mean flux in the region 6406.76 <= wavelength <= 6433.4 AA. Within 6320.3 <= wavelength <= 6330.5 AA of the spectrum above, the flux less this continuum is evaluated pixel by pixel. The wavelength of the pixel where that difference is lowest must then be 6321.04 AA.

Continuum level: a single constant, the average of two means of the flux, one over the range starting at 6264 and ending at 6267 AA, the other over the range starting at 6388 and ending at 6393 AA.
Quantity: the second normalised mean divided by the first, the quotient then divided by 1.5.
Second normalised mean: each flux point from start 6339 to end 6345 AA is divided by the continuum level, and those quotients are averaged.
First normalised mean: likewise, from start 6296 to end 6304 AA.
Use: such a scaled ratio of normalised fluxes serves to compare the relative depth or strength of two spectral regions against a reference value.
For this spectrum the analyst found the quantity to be 0.62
